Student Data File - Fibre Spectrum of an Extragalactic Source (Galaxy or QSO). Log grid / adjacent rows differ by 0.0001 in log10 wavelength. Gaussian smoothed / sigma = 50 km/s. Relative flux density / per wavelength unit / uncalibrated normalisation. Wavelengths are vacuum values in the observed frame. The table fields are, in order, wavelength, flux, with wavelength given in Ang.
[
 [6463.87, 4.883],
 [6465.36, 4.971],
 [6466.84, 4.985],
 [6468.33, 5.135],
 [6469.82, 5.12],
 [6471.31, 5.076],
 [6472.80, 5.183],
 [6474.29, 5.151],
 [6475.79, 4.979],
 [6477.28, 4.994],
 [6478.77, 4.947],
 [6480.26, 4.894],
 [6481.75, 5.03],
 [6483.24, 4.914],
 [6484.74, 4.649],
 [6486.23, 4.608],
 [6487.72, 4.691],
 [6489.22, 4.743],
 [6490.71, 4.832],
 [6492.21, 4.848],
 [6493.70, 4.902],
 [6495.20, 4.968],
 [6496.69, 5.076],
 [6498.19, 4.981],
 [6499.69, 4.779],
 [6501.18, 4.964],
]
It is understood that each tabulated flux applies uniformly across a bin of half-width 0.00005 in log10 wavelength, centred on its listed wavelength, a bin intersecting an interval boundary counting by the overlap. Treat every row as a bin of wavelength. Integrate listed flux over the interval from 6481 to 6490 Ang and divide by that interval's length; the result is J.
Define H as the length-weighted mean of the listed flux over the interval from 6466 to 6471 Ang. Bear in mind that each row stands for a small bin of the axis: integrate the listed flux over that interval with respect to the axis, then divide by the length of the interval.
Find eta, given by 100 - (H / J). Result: 98.93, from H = 5.09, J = 4.77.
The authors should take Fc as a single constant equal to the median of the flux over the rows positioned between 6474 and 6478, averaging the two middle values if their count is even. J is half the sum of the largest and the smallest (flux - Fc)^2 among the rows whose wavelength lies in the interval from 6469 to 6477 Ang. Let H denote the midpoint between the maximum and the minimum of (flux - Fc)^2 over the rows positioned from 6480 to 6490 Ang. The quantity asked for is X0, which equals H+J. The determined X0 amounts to 0.09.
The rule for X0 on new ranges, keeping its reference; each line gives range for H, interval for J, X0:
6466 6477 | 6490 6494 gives 0.04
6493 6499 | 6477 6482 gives 0.01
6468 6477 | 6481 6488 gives 0.09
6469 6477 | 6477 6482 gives 0.02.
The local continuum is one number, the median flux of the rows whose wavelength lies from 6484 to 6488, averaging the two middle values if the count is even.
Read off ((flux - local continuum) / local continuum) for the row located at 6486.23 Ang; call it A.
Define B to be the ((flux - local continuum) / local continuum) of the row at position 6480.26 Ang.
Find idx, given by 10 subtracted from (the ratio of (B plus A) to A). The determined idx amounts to -15.0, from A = -0.01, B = 0.05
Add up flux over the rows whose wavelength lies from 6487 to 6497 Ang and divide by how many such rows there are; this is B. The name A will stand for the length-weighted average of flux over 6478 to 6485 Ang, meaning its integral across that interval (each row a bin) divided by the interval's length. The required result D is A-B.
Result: 0.04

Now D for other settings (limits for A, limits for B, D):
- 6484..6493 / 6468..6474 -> -0.40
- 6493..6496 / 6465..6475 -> -0.15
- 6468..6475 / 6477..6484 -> 0.18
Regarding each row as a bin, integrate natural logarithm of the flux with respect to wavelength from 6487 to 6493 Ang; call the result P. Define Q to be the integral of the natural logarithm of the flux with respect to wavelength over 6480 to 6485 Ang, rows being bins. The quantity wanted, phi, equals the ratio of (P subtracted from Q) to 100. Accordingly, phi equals -0.015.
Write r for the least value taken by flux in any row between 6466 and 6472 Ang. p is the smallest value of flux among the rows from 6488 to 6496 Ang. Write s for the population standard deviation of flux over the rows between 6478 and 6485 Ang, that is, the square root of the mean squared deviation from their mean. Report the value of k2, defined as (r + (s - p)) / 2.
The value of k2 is 0.185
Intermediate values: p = 4.743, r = 4.985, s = 0.13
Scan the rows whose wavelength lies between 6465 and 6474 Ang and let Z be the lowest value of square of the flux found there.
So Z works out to 24.7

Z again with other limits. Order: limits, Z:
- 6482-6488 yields 21.2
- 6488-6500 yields 22.5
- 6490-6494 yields 23.3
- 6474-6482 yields 24.0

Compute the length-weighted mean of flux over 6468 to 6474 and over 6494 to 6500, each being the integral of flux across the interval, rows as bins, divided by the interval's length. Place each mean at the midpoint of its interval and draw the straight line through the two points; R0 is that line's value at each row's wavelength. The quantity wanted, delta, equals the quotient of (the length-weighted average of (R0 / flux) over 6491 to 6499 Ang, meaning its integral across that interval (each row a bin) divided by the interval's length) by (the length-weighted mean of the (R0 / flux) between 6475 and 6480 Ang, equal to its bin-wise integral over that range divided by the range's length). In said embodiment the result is 0.98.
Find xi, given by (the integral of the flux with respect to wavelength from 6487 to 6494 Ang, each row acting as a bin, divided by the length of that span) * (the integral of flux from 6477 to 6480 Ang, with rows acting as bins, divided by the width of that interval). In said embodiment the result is 23.8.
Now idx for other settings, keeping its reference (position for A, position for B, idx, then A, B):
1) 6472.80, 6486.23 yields -9.1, 0.11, -0.01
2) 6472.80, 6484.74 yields -9.0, 0.11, 0.00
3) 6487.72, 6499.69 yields -5.9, 0.01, 0.03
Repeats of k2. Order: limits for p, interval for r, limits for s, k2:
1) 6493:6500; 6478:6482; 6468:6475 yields 0.075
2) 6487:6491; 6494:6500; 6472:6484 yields 0.093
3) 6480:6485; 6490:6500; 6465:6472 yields 0.099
